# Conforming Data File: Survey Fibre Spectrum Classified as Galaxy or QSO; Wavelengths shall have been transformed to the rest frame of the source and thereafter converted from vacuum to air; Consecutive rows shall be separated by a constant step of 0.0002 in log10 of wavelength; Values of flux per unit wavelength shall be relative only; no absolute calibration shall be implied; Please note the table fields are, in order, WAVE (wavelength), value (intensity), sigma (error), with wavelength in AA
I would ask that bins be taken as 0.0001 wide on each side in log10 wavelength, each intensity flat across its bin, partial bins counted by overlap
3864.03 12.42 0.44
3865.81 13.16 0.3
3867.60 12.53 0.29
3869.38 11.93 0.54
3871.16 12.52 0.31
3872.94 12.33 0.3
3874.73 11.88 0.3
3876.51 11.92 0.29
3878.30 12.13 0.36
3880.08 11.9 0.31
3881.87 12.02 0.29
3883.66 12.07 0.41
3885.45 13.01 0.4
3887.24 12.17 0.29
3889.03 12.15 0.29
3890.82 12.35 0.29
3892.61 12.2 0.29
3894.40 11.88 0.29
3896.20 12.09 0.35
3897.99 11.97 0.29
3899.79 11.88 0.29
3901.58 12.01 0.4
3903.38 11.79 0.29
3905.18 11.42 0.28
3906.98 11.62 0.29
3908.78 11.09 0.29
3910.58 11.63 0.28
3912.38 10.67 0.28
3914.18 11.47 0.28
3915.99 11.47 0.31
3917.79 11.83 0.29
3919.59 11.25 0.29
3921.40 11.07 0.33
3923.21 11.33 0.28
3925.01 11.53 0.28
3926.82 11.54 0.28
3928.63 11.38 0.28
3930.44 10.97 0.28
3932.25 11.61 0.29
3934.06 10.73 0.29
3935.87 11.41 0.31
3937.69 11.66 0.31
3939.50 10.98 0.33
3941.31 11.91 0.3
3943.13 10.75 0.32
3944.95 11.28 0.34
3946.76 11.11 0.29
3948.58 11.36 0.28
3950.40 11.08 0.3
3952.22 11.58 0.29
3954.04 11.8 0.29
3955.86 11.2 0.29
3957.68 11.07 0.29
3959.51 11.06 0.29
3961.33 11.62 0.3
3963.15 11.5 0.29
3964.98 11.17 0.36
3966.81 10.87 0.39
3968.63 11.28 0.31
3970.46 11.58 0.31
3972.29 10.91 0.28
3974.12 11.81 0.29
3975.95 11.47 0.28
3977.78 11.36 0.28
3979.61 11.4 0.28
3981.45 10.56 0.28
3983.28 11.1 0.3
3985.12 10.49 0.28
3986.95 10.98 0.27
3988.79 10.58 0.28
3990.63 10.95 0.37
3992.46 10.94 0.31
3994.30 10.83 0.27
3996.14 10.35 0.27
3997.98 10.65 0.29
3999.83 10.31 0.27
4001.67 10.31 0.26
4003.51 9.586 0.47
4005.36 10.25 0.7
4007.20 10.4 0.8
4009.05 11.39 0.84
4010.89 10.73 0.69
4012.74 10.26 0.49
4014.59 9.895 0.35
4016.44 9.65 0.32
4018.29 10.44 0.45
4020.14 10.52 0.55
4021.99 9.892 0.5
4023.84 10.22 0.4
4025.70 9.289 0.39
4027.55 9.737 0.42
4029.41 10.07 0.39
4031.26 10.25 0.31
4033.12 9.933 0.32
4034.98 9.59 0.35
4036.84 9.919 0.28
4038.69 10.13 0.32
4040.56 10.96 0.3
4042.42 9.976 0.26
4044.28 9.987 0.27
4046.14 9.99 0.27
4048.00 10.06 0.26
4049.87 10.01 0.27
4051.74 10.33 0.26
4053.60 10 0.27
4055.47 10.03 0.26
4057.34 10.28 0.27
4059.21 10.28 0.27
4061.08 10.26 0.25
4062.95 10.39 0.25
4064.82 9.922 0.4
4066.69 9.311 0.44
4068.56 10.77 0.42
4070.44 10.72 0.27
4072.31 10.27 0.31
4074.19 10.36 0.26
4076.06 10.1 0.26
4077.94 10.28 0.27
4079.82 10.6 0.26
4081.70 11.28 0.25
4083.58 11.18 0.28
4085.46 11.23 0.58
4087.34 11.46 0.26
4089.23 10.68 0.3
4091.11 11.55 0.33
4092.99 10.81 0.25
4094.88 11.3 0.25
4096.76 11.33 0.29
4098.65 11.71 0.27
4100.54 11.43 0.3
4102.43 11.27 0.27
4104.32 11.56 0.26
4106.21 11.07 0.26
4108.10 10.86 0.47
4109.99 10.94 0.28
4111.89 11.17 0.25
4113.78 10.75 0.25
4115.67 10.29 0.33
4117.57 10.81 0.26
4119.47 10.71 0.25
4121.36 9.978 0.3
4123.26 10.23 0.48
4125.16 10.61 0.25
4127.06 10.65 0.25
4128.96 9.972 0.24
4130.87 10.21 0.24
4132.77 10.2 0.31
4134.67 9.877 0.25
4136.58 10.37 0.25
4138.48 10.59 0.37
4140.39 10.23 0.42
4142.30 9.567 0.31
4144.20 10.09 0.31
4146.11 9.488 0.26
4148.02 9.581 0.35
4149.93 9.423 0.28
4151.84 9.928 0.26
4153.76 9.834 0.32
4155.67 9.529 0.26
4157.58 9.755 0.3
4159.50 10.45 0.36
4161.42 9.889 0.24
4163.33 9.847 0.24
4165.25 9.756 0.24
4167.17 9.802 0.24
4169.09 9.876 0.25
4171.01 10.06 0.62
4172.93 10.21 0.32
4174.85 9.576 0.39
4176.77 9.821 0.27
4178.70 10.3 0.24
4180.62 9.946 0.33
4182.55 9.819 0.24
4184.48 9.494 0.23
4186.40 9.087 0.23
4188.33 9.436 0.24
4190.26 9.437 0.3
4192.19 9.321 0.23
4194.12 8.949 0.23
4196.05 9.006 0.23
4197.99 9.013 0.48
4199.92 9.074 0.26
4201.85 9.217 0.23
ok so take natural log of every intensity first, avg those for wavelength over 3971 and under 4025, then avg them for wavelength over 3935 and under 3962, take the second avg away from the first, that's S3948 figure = -0.064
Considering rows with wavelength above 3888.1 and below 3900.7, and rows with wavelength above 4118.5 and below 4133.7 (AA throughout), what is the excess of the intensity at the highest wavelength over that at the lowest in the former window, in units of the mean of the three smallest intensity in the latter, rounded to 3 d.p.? -0.027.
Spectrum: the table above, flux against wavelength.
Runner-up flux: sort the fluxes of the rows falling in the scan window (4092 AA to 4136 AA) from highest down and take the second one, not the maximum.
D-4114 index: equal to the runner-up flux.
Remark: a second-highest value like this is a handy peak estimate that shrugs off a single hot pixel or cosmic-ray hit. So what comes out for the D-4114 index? 11.56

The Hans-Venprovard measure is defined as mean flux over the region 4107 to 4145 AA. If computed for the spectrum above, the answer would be 10.4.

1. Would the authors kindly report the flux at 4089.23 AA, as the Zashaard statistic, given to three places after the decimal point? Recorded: 10.680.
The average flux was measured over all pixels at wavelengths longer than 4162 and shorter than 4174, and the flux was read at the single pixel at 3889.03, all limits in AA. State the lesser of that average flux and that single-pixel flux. 9.9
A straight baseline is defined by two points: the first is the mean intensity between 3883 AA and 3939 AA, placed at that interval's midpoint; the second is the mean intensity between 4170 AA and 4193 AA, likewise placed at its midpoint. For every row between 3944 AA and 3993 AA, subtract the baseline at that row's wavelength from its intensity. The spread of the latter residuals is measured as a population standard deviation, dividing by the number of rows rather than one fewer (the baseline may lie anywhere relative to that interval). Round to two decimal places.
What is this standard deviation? 0.31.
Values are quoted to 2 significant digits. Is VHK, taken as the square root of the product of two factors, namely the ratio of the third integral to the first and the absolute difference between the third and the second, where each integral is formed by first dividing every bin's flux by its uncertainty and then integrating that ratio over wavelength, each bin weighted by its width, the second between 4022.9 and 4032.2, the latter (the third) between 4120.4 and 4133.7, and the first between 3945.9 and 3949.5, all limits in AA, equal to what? 29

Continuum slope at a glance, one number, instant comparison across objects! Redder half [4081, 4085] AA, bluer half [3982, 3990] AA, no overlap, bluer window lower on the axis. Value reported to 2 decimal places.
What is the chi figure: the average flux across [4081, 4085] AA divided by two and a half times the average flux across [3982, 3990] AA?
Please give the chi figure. 0.42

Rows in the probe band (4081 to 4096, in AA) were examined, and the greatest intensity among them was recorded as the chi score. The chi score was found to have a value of 11.55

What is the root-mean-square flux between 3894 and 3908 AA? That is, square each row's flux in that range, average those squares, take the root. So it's 11.8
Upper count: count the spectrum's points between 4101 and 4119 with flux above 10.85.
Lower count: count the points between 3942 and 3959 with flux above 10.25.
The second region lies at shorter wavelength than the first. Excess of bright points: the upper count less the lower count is -3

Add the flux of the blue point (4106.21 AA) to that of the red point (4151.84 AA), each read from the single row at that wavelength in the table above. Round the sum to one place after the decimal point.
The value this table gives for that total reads 21.0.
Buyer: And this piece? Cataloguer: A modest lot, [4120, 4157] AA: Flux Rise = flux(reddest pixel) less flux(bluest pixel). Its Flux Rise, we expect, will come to -0.4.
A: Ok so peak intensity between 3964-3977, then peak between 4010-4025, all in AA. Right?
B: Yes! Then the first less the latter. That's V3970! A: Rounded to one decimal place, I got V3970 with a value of 1.1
